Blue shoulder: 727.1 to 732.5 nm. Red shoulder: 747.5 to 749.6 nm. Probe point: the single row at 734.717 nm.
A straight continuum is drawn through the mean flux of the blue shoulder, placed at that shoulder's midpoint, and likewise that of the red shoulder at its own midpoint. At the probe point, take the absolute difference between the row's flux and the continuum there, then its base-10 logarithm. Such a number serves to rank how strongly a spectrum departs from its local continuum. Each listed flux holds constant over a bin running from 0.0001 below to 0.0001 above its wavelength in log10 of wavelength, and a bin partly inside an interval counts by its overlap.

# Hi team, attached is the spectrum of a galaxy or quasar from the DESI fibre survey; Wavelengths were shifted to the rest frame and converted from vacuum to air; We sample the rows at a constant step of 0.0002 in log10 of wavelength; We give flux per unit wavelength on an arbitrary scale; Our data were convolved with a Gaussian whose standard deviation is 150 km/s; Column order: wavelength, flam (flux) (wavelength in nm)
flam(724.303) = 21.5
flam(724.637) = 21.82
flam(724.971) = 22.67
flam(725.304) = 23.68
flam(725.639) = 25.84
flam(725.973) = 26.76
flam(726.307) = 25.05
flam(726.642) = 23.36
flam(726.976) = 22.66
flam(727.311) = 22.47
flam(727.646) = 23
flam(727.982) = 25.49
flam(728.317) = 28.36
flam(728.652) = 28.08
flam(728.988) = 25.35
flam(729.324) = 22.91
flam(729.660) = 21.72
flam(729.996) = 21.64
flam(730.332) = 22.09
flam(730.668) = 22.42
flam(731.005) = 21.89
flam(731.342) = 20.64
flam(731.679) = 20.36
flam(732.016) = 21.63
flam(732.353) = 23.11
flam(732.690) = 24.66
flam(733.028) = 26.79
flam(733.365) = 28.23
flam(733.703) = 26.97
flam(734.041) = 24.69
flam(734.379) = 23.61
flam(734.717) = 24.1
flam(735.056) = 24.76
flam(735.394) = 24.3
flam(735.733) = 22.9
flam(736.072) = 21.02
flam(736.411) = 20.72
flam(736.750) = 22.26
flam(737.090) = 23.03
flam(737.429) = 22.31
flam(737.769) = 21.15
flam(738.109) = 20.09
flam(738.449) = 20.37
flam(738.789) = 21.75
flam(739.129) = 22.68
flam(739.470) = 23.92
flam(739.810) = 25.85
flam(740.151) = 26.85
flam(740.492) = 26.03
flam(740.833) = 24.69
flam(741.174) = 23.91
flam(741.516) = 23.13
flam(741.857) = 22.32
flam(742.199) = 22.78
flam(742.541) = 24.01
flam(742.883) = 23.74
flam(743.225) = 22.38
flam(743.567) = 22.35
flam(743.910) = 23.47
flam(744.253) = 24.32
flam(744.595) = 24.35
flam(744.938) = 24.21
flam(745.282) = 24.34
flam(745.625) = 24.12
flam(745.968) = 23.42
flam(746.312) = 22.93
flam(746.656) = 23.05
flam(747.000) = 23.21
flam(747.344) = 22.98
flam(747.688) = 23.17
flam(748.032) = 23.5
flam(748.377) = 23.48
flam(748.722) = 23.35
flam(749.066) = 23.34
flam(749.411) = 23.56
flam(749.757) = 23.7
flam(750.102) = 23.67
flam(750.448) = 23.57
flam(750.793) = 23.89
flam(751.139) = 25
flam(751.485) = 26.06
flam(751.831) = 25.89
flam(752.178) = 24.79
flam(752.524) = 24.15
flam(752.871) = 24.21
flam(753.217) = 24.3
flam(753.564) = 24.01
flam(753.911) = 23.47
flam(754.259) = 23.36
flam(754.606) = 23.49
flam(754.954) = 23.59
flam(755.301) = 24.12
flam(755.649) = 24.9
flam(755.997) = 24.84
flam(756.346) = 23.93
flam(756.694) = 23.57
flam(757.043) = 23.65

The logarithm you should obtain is -0.1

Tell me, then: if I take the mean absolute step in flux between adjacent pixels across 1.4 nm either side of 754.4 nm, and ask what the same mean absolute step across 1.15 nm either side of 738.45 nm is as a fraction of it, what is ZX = 2.85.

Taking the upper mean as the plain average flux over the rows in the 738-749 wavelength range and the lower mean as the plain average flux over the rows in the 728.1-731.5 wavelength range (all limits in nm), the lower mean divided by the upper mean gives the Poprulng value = 1.00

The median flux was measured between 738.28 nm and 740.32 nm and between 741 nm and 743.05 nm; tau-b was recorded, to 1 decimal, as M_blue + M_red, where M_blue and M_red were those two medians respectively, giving 46.7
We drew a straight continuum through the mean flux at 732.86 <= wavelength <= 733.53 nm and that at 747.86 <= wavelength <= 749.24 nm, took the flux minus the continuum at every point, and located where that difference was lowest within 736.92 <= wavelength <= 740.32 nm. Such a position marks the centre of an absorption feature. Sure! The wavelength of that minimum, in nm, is 738.109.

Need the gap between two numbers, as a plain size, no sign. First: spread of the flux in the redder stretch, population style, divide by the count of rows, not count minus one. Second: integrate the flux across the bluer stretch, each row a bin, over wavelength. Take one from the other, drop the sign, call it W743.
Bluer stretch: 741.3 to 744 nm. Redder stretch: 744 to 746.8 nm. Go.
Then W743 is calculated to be 62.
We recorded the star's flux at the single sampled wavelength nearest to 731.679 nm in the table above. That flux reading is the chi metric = 20.36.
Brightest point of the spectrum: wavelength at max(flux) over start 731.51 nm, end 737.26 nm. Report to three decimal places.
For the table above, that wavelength 733.365 nm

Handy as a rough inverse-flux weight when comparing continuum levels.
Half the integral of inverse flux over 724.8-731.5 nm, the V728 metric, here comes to 0.142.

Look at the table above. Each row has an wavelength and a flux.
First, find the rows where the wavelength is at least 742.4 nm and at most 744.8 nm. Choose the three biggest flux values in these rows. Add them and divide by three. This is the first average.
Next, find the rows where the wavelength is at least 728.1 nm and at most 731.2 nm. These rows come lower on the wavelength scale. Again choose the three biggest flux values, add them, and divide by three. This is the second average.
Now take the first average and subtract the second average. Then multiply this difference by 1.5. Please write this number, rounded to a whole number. -5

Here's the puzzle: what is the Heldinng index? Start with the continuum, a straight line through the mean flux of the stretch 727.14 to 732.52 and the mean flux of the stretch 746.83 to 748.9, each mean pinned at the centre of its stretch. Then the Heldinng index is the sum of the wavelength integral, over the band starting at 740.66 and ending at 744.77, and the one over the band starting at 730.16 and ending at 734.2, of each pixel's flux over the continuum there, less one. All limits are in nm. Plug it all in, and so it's 0.11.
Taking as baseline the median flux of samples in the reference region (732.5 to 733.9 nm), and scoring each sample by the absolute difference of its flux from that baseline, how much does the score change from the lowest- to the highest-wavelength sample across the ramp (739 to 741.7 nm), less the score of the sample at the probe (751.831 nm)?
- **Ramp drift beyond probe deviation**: -1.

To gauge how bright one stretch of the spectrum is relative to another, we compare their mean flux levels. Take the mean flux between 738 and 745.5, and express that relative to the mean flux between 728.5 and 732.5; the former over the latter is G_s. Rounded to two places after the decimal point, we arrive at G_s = 1.04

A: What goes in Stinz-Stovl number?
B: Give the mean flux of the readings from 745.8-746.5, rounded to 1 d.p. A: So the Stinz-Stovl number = 23.2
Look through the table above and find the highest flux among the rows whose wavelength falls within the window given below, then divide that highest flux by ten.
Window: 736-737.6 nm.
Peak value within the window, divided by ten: 2.30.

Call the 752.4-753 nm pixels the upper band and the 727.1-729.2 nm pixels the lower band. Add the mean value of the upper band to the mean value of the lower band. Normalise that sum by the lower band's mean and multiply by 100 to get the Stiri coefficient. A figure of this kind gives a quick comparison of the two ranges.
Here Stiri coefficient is 195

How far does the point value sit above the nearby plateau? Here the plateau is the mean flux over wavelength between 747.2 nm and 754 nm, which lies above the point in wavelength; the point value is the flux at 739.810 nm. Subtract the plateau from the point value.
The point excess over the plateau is 1.8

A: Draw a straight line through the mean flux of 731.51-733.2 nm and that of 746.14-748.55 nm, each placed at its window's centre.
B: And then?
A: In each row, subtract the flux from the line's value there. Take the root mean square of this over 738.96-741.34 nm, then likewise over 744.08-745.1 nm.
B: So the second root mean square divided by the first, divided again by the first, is 0.25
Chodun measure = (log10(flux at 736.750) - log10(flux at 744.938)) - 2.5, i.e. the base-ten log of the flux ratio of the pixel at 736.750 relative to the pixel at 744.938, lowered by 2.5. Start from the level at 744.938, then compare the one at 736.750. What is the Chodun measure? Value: -2.54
